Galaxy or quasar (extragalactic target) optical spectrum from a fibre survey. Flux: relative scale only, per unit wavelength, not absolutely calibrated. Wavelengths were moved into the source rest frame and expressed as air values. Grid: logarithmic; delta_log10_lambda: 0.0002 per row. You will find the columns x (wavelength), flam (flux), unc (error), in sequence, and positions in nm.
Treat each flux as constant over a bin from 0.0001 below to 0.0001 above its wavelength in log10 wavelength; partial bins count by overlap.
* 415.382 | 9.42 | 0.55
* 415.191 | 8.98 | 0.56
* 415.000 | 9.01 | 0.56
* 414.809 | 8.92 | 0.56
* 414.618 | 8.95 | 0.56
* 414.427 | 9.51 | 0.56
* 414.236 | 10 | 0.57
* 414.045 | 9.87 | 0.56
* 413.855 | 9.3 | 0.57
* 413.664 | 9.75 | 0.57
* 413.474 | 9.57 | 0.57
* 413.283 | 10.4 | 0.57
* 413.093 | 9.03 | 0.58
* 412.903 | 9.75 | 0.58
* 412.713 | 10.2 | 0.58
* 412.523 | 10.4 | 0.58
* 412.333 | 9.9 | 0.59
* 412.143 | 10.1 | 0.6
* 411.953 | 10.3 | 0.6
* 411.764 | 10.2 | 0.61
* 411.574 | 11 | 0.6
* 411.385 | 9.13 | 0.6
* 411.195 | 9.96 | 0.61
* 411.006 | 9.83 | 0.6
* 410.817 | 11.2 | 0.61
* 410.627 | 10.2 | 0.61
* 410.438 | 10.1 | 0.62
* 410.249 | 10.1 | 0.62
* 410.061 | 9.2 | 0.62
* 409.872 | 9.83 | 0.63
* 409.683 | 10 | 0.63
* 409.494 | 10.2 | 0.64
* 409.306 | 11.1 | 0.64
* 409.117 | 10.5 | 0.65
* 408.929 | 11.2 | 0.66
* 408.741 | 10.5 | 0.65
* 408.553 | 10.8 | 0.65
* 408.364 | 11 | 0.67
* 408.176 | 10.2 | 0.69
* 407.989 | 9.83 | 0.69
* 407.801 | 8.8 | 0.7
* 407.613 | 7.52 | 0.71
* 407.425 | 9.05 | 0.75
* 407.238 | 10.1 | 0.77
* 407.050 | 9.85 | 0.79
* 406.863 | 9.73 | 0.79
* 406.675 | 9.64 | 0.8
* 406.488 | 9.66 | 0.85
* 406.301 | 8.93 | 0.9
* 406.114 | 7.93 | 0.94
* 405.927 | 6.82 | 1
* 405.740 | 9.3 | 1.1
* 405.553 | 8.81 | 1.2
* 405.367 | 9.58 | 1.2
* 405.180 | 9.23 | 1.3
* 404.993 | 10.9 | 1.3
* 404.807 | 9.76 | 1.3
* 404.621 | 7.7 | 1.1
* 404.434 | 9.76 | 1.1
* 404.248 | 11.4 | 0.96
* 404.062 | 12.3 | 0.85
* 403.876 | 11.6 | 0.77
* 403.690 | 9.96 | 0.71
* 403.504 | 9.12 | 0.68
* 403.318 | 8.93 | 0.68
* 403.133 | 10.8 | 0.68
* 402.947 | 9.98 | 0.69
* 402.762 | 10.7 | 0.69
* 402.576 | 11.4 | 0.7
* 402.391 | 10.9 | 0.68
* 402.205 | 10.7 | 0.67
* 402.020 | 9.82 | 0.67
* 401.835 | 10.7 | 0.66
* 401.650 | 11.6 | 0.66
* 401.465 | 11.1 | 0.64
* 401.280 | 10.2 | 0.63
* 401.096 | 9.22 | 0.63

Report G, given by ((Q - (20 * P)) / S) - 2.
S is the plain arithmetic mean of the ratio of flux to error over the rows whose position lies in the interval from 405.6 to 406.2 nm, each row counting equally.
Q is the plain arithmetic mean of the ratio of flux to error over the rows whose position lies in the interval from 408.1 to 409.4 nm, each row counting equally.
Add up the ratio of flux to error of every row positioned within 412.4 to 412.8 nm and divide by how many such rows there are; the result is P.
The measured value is -45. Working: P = 17.8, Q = 16.3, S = 7.9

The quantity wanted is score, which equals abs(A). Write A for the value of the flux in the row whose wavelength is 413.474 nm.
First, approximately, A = 9.57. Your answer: 9.6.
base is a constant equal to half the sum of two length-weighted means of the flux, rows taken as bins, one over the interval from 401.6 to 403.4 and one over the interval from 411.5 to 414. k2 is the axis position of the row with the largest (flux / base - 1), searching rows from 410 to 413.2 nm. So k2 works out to 410.817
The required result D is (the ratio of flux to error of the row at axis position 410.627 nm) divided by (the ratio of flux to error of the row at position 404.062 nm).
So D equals 1.2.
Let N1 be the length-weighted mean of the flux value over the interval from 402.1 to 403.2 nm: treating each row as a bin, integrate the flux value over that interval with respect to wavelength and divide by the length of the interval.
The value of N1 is 10.7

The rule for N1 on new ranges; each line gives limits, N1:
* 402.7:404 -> 10.2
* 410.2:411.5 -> 10.1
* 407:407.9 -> 9.0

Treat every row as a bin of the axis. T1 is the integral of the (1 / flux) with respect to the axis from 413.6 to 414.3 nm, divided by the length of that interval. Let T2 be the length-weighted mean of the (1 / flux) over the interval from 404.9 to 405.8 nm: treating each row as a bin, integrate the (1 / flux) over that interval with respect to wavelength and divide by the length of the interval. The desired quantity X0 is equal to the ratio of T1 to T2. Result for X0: 0.98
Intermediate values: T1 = 0.103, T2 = 0.105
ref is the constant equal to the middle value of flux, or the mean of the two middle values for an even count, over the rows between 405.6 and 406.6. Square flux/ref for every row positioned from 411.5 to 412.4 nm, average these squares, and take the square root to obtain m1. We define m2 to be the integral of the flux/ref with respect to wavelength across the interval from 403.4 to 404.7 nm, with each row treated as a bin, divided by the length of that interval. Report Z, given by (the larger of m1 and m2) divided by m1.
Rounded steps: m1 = 1.15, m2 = 1.15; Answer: 1.00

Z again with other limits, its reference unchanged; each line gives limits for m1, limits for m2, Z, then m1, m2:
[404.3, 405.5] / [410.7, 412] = 1.07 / 1.07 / 1.15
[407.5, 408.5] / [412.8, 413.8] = 1.01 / 1.07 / 1.08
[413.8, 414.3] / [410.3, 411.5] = 1.04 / 1.09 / 1.13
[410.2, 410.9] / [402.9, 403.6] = 1.00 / 1.17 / 1.09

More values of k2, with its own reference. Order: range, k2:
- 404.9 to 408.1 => 404.993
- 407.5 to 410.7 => 408.929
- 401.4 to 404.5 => 404.062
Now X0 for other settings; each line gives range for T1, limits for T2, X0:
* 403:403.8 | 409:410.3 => 1.04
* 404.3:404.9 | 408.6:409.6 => 1.17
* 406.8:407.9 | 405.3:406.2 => 0.92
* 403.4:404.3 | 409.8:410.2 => 0.89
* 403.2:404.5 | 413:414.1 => 0.93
